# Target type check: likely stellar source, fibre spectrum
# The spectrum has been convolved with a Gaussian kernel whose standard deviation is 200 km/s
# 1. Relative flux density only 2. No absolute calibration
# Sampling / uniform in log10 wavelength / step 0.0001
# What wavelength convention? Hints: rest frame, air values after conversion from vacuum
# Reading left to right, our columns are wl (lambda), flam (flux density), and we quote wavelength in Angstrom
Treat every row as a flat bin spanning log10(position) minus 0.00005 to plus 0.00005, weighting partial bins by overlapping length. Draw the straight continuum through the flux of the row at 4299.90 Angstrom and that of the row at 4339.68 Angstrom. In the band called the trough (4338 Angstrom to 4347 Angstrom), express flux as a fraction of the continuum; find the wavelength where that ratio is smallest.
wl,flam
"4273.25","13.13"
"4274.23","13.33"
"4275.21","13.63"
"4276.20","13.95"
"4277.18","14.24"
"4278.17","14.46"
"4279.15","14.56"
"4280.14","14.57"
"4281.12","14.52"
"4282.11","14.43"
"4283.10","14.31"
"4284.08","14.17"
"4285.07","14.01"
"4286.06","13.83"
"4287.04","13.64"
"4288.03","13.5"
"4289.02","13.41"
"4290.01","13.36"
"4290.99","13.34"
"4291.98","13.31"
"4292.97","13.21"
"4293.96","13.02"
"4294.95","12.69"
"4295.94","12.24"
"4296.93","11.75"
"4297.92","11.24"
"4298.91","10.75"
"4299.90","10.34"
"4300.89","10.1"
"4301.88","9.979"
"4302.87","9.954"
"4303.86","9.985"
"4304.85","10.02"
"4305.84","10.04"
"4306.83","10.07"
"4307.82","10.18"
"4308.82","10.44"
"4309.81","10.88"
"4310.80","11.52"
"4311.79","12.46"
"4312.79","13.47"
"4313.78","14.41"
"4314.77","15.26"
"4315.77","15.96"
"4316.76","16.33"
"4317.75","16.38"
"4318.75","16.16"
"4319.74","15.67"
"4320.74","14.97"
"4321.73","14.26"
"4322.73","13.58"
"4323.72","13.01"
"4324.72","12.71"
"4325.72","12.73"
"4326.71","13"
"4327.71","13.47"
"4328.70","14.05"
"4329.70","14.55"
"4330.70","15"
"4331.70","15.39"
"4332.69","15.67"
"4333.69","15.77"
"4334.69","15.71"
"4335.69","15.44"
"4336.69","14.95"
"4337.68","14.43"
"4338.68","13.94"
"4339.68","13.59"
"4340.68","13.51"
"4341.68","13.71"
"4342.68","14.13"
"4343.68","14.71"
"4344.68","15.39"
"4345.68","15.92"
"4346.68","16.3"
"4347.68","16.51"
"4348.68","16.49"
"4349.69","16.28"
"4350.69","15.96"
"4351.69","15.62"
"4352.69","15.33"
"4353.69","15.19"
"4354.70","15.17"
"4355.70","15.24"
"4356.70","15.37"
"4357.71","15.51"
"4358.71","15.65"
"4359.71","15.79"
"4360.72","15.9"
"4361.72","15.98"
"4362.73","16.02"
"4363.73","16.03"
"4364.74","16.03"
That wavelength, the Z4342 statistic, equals 4340.68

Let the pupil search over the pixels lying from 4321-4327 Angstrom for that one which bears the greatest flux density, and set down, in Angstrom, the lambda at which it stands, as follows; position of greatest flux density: 4321.73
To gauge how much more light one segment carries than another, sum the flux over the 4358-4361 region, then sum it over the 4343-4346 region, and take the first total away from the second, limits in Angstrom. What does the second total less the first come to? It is -1.3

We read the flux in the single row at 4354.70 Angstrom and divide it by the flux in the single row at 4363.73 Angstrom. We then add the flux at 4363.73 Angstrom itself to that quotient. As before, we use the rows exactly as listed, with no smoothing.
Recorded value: 17.0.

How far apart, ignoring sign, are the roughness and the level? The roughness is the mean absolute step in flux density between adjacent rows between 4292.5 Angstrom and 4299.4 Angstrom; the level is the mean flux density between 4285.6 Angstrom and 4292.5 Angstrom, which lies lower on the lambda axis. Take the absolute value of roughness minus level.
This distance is 13.1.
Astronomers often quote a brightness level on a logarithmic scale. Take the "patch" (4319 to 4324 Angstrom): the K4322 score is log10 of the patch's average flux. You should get 1.16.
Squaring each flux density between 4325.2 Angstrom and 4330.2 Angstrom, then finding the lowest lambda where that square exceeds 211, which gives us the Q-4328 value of 4329.70 Angstrom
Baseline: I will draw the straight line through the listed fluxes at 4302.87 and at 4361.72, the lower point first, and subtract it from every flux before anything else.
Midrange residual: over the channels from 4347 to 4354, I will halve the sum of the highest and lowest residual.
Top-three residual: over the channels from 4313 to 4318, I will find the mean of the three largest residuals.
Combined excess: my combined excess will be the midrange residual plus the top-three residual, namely 5.8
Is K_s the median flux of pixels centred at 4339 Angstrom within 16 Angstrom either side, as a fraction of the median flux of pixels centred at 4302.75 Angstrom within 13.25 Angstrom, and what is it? 1.31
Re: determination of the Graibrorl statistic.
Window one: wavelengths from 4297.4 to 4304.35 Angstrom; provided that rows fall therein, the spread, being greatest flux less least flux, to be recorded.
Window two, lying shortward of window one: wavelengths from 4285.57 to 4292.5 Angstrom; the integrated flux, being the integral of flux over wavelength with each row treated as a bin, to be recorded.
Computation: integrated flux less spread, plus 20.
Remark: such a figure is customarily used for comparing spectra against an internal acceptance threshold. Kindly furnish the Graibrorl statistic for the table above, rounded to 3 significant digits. 112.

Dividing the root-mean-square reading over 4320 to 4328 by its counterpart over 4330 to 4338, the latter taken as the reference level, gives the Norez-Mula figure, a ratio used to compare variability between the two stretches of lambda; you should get 0.88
